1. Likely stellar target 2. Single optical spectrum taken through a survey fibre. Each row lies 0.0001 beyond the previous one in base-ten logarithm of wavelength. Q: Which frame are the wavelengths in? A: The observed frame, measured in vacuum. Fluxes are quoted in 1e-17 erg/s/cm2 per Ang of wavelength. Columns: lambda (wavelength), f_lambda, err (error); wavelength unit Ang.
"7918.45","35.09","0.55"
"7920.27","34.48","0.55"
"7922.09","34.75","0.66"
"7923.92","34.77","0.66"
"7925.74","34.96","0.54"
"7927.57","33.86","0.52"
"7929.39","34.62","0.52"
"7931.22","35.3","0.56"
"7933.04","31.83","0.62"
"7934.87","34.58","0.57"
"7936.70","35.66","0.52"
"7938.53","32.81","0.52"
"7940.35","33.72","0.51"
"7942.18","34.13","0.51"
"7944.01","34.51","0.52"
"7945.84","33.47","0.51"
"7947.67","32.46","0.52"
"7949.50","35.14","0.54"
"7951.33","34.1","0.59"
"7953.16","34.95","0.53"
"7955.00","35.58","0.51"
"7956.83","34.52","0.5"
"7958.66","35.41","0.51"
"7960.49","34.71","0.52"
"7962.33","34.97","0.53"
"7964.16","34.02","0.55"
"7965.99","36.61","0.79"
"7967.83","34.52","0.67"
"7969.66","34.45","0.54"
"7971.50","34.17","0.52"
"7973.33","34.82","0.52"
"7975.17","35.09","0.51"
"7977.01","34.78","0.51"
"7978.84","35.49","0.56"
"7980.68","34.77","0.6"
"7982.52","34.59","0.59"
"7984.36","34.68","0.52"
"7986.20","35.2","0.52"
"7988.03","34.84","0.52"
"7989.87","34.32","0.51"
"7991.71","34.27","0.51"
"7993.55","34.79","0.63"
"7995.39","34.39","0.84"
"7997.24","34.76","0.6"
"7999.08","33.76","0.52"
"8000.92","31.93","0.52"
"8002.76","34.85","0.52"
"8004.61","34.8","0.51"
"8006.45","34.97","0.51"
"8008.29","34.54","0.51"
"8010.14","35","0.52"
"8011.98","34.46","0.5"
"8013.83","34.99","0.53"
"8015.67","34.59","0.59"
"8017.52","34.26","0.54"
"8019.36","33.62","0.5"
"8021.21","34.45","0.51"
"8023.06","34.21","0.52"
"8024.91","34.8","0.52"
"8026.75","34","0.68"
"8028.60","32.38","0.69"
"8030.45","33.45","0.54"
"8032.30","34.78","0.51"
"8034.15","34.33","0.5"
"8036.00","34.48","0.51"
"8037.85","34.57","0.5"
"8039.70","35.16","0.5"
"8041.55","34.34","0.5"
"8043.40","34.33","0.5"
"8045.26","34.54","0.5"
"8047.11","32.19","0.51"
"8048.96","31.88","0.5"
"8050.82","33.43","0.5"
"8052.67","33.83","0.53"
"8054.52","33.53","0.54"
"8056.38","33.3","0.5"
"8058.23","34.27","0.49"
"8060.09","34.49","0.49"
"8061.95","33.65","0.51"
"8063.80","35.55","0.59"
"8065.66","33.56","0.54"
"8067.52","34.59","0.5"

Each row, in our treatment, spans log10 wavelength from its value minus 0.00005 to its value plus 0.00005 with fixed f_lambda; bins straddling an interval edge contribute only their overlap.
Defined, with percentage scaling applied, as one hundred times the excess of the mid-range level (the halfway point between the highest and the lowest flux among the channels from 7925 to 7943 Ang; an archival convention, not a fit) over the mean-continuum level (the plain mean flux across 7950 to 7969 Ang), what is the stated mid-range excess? -119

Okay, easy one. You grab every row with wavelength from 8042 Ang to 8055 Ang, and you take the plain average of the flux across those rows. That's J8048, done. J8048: 33.4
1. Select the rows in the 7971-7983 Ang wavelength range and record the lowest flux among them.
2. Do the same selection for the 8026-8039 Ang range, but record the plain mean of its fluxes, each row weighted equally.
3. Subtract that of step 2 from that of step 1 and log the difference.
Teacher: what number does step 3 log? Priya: 0.2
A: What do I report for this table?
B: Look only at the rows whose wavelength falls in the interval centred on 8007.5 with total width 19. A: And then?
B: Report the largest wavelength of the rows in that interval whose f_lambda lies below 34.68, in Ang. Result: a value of 8015.67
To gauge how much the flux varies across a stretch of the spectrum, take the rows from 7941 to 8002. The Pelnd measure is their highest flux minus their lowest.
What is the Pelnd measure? 4.7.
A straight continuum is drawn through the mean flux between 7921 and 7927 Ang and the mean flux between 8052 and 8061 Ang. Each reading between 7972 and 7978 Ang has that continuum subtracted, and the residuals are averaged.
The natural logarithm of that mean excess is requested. -0.8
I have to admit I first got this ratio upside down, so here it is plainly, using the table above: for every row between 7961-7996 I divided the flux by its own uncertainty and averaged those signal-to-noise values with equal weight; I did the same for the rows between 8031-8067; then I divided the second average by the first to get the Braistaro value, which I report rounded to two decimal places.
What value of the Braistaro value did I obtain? 1.08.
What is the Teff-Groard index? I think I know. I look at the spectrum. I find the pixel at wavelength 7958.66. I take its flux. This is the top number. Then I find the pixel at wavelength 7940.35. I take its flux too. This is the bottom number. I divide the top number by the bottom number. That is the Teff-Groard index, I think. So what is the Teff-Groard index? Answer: 1.05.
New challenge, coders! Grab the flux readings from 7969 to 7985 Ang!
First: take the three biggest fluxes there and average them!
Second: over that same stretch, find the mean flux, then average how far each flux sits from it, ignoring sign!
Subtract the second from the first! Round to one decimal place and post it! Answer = 34.9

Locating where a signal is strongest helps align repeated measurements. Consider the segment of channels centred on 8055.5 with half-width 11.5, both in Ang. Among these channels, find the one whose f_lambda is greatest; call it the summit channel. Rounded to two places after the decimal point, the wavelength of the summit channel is 8063.80 Ang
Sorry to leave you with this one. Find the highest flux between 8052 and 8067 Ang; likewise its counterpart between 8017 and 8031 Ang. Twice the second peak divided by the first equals 1.96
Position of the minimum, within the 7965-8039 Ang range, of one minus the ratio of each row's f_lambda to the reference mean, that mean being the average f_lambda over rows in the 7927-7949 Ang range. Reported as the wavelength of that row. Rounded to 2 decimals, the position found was 7965.99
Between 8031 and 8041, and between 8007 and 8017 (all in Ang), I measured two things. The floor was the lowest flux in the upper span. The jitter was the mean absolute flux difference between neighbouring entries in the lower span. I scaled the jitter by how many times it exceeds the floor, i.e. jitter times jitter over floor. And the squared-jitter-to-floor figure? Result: 0.01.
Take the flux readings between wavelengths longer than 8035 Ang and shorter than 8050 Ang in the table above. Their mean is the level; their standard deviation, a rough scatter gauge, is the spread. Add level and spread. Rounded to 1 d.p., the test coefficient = 35.1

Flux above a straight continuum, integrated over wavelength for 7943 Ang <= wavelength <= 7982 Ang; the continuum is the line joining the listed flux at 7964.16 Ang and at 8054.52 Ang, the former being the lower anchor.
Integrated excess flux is 26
